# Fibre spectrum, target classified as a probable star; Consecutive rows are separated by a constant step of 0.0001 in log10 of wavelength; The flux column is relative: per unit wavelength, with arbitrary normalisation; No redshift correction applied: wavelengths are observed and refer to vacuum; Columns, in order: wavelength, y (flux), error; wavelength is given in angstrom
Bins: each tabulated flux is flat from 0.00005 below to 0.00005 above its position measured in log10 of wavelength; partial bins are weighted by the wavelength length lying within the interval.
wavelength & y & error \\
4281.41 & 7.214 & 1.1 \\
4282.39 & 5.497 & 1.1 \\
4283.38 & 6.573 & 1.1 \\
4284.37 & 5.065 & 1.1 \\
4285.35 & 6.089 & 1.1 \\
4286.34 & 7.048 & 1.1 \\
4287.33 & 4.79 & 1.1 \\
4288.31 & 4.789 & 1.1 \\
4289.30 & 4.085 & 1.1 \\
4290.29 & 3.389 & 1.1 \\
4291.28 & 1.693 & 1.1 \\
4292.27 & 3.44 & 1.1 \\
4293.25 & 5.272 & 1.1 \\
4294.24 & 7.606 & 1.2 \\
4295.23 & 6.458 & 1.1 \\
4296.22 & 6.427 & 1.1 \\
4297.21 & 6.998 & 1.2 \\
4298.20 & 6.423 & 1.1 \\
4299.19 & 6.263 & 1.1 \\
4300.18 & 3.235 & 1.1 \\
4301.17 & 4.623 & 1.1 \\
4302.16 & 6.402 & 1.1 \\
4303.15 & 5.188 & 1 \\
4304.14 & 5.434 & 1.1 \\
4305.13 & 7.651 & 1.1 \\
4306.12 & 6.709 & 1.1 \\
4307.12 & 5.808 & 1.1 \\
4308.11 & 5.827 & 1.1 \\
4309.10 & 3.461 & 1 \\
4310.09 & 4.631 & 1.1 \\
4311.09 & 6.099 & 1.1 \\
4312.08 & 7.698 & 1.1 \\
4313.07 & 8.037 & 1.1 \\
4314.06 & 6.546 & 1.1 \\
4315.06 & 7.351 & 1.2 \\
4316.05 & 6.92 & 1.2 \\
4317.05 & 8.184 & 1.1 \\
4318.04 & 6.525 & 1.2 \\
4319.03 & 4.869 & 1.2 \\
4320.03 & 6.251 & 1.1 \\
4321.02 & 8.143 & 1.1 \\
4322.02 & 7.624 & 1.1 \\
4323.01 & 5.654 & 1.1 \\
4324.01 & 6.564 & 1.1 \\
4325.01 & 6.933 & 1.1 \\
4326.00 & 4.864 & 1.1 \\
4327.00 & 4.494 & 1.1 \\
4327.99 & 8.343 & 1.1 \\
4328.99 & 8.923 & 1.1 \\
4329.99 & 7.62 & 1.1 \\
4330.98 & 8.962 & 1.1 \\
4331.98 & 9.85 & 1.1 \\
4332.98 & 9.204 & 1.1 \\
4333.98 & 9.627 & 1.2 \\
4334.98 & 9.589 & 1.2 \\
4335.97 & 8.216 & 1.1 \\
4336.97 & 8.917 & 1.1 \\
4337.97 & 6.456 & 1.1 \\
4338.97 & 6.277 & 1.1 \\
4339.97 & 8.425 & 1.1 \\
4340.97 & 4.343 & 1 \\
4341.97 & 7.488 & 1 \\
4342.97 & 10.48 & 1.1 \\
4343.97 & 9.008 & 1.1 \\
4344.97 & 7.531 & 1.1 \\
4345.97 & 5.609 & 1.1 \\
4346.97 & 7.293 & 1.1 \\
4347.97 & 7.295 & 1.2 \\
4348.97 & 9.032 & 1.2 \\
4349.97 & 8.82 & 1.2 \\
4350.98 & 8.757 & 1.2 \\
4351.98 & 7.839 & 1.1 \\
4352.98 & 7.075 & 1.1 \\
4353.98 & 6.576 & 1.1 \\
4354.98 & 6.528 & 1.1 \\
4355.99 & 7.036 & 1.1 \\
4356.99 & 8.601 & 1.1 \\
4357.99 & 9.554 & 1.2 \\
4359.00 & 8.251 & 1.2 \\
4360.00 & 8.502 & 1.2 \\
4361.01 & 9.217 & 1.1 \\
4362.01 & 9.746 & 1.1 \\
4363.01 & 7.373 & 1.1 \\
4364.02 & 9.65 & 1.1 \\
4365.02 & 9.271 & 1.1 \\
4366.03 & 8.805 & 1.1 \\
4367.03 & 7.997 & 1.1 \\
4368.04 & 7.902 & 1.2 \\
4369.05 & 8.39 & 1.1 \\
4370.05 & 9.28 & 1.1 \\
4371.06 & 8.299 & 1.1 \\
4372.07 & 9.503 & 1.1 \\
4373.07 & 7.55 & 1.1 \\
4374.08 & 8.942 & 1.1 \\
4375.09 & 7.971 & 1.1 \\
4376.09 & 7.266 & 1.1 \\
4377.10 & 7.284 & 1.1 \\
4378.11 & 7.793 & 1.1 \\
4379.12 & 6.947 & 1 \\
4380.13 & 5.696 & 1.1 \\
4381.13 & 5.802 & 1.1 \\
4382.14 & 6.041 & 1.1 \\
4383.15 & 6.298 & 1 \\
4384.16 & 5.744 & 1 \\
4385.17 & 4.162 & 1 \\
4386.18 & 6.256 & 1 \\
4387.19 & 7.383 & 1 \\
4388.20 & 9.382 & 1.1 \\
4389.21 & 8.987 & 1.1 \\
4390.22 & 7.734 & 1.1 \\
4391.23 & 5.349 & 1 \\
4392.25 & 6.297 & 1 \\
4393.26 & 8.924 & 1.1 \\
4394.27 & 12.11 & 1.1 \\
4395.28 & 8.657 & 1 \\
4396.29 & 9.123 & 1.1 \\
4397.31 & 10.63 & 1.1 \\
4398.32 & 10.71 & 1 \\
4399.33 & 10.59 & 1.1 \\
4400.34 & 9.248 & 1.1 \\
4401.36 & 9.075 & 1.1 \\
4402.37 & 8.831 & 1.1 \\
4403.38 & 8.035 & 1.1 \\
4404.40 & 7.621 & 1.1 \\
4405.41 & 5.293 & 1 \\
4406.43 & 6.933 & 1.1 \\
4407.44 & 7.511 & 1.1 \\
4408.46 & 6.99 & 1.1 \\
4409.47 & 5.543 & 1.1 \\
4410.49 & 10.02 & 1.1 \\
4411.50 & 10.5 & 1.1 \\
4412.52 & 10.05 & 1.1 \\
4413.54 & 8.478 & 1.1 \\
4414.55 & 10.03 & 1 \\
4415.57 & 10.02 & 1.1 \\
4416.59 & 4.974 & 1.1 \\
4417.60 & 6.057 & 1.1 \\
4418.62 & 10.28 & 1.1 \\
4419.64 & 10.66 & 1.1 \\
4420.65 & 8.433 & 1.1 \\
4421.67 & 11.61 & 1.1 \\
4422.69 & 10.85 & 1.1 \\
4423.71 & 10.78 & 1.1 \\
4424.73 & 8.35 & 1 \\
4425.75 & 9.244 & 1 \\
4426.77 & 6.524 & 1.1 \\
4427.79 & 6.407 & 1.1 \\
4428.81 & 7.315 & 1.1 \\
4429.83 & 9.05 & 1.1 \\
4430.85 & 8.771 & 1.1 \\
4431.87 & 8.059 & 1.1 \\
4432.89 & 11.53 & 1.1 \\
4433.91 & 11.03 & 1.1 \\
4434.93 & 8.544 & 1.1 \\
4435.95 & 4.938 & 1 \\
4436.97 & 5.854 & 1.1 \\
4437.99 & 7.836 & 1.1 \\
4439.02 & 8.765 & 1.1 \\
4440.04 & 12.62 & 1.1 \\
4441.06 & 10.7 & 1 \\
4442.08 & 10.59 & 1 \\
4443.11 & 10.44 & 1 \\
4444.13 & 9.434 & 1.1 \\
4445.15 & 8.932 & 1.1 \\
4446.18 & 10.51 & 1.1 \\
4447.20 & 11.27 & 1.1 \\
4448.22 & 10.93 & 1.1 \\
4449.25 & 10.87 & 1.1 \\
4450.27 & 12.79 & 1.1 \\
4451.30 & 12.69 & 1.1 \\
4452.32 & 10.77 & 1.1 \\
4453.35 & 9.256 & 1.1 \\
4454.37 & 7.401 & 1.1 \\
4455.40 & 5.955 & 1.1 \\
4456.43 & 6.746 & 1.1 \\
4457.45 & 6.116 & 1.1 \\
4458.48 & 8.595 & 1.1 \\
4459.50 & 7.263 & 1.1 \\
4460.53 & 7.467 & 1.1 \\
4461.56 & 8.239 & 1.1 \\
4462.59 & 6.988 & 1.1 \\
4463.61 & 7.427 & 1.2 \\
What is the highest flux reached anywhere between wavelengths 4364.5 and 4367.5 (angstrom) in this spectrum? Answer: 9.271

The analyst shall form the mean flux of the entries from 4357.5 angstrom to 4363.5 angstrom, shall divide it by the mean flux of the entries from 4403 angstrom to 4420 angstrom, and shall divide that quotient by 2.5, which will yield 0.43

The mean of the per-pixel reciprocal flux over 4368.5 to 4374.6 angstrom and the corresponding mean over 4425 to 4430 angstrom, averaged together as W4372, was 0.125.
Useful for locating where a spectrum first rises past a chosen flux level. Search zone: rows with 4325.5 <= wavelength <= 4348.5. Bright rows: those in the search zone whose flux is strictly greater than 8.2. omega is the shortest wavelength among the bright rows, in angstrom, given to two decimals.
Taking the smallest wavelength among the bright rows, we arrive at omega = 4327.99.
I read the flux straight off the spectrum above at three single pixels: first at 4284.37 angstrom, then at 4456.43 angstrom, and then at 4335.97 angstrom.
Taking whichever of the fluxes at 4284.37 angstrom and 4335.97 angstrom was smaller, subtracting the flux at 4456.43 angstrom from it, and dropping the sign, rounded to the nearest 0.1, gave 1.7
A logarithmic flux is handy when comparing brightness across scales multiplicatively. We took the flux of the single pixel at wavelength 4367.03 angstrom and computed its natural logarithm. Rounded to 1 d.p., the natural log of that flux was 2.1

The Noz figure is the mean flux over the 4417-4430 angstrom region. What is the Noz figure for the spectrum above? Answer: 8.9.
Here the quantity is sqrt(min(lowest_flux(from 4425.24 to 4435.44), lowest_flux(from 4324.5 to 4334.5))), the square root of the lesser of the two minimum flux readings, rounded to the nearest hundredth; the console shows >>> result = 2.12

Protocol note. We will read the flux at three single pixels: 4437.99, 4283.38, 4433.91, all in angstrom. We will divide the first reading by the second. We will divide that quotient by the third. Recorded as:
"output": 0.11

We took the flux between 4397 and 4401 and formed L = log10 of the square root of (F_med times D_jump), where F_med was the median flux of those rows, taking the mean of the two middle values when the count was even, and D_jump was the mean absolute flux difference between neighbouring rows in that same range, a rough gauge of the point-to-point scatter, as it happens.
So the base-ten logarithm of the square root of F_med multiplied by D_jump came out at 0.37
